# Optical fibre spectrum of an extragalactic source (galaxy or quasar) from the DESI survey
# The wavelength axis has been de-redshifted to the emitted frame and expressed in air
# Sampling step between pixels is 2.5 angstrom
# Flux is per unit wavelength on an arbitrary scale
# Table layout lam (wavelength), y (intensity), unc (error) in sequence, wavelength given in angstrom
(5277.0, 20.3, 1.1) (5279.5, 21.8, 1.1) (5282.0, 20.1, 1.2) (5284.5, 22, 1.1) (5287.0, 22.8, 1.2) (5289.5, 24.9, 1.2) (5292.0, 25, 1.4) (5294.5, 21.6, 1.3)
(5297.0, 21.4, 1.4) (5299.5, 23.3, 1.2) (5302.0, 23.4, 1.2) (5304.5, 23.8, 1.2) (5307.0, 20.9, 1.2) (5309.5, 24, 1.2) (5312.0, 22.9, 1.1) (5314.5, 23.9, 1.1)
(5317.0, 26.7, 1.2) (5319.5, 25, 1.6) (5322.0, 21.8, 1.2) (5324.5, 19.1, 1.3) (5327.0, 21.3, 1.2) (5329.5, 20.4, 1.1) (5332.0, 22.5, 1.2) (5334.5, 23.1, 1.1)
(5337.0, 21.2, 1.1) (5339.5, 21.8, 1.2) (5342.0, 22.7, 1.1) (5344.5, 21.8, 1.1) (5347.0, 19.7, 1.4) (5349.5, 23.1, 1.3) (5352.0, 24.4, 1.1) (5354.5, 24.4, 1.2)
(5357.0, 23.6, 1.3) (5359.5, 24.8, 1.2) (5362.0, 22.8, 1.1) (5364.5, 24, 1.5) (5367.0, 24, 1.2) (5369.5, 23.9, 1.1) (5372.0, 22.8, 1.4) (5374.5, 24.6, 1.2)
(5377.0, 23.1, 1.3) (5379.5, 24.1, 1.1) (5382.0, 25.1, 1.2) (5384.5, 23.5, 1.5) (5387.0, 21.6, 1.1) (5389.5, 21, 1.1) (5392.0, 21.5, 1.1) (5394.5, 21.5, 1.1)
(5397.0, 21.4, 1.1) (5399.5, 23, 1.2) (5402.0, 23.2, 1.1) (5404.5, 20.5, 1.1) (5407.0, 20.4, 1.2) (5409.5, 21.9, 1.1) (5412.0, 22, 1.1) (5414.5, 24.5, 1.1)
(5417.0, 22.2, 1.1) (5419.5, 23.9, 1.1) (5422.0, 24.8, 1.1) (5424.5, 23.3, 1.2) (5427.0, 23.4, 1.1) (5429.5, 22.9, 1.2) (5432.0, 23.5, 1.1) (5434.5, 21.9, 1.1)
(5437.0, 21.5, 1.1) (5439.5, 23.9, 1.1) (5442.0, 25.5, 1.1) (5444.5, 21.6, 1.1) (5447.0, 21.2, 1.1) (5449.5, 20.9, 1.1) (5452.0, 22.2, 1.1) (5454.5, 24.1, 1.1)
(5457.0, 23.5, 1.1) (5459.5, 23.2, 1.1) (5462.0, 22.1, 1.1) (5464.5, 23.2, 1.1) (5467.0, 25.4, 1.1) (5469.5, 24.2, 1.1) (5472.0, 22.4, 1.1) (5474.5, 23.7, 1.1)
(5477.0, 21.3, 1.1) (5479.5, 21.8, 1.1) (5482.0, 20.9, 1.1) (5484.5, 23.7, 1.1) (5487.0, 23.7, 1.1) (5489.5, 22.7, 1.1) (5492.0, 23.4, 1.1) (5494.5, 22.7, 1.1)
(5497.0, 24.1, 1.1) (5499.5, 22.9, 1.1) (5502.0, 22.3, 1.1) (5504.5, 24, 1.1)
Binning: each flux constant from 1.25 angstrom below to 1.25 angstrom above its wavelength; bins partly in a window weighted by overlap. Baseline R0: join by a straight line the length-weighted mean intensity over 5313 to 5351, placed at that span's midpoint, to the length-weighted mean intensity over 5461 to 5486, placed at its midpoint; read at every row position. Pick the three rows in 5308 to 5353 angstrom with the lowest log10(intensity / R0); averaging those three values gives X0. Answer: -0.053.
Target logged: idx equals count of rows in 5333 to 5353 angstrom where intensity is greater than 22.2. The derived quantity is 4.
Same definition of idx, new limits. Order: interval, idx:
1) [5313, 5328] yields 3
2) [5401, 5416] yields 2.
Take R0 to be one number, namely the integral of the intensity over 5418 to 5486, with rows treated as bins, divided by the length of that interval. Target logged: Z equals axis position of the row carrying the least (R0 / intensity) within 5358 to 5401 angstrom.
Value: 5382.0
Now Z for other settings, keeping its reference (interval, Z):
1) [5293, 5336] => 5317.0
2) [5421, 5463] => 5442.0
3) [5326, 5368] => 5359.5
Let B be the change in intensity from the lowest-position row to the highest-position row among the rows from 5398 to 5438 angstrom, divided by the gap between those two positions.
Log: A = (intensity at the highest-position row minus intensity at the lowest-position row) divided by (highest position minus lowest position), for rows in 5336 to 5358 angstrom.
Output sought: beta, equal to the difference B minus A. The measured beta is -0.16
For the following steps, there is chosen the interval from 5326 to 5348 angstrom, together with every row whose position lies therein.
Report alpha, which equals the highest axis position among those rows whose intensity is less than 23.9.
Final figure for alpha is 5347.0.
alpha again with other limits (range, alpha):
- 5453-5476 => 5474.5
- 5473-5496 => 5494.5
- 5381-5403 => 5402.0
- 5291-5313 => 5312.0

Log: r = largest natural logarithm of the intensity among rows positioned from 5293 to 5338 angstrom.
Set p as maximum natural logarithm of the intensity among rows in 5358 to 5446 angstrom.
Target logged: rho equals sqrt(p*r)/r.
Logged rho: 0.99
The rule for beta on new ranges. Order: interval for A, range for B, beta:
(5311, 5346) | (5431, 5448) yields -0.12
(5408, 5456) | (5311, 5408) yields -0.08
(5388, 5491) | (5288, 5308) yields -0.25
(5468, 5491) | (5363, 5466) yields 0.07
